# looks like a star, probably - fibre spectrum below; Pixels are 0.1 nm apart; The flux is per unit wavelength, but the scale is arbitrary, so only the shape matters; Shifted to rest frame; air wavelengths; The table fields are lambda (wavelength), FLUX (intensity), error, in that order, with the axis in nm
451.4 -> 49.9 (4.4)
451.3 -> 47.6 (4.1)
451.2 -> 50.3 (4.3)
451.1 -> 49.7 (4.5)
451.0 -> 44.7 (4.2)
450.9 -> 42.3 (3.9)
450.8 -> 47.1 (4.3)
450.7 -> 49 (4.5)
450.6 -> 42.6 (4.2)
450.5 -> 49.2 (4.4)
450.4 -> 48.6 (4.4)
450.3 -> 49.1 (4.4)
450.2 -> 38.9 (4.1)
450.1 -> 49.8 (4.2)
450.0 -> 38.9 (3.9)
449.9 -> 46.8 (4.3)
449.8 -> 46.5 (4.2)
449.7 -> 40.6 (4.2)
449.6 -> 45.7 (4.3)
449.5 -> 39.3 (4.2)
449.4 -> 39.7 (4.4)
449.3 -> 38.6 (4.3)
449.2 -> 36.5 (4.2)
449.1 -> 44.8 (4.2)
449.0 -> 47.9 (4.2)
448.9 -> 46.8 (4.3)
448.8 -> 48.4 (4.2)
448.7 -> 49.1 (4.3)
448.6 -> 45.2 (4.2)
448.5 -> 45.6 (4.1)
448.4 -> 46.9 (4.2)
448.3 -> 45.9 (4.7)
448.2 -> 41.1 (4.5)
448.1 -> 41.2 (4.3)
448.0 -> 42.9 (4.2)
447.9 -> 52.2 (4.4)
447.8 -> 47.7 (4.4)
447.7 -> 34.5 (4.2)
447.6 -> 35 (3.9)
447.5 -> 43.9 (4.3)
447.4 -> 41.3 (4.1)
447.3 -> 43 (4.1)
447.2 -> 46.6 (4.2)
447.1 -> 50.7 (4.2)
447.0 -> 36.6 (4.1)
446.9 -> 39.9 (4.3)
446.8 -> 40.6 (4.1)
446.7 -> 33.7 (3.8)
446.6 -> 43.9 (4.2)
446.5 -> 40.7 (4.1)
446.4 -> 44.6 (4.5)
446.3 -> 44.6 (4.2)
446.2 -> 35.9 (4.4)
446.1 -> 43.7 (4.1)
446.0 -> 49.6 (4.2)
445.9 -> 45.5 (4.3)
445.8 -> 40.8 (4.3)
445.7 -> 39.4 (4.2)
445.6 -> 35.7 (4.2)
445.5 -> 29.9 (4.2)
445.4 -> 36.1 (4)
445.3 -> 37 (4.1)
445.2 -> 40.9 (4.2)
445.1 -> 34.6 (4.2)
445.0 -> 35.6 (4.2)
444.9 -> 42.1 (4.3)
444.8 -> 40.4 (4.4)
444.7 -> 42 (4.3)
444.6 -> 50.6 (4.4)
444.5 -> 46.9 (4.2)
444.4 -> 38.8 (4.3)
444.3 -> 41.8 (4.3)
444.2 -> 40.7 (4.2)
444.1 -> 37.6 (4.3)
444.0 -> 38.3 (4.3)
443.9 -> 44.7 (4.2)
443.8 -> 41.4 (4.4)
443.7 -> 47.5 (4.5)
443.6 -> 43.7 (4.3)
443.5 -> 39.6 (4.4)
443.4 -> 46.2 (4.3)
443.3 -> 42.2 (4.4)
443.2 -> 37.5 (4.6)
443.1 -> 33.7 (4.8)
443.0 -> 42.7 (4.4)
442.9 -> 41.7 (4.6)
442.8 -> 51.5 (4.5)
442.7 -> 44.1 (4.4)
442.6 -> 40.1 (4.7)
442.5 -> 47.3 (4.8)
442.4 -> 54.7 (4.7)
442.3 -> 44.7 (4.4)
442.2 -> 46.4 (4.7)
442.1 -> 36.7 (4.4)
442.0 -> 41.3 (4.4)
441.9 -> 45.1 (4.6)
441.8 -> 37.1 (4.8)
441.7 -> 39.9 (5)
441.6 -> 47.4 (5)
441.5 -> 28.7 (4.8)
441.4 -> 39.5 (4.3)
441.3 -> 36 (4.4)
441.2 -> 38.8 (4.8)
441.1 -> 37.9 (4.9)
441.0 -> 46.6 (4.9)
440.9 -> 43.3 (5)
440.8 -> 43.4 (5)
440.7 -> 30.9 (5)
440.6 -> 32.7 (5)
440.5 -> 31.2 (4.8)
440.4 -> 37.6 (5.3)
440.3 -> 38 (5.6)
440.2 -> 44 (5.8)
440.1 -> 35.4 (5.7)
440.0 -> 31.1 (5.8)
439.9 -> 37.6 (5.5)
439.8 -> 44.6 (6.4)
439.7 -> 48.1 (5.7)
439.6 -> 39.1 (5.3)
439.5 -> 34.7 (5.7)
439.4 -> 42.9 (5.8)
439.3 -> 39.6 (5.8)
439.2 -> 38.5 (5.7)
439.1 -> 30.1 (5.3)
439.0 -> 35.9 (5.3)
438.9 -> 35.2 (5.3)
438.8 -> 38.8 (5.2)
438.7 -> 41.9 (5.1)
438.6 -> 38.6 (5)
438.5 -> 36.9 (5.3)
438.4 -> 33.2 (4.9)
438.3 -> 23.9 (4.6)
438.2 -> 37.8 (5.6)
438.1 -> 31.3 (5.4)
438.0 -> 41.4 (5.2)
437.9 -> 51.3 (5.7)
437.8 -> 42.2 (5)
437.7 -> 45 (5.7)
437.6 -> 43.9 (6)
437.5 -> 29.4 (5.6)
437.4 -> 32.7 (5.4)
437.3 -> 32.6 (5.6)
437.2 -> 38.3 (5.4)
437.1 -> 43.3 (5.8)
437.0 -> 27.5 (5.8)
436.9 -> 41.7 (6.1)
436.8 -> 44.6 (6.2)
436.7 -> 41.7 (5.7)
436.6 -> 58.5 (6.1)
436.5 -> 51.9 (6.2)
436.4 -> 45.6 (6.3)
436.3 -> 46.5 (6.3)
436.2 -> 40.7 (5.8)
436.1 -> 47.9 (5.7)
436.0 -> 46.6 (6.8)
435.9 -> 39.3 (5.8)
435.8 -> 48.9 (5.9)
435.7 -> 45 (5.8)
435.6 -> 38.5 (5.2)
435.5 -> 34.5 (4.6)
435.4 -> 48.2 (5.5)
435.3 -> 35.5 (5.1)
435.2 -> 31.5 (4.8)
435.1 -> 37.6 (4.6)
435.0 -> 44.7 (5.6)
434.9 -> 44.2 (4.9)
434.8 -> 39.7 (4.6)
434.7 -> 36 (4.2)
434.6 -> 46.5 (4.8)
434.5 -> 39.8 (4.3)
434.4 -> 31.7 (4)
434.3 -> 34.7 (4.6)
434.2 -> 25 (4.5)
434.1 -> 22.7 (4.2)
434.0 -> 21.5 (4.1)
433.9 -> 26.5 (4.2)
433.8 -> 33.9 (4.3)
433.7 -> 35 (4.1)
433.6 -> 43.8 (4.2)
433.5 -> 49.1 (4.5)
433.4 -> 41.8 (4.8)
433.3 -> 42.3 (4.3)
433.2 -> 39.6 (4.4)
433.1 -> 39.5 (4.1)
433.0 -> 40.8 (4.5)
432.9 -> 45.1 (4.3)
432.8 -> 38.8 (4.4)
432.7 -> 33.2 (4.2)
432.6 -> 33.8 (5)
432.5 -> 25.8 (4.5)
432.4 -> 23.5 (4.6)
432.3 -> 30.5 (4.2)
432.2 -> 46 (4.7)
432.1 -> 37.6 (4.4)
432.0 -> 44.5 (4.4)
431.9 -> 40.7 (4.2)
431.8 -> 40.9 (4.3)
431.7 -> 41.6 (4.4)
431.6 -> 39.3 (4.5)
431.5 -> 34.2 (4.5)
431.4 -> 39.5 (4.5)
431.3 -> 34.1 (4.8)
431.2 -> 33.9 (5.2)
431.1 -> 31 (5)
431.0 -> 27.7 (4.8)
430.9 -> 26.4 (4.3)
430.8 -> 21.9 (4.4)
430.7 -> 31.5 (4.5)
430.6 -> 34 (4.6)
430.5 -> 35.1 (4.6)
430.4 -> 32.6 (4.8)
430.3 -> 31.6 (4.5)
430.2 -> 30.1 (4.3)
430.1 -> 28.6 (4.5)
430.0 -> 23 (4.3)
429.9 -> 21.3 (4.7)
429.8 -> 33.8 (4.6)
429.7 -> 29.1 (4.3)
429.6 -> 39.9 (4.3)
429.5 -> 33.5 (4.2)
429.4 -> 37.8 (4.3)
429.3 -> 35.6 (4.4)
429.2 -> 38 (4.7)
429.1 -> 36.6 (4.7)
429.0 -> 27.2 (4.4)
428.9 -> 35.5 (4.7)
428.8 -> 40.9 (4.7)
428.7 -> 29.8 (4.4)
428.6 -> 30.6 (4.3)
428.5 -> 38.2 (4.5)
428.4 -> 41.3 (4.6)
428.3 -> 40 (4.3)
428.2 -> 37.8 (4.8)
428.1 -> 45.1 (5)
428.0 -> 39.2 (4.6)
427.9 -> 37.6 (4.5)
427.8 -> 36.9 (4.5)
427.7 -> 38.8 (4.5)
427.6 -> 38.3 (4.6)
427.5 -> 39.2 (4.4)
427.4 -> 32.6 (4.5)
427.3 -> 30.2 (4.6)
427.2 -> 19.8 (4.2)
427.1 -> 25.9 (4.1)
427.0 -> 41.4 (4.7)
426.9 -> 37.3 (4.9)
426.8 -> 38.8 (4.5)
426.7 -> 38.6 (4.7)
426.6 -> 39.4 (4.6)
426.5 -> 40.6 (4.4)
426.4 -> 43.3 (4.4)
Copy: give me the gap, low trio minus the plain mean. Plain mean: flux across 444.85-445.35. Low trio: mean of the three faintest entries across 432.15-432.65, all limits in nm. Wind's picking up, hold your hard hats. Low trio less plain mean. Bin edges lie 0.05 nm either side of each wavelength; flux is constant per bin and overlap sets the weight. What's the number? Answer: -11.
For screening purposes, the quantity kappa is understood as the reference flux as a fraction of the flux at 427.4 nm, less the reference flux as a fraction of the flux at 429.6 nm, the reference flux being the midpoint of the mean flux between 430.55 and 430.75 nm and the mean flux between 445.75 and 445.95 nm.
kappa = 0.21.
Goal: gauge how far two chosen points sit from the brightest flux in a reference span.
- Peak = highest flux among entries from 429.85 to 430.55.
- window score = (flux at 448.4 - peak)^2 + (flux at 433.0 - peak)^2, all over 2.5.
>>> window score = 69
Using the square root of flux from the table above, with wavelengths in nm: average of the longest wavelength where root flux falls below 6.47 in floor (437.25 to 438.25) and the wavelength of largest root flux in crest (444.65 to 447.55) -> 442.65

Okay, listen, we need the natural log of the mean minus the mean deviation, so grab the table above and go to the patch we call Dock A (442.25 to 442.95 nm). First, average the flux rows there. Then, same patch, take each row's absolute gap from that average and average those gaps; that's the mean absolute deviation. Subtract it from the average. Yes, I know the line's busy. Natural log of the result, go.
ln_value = 3.74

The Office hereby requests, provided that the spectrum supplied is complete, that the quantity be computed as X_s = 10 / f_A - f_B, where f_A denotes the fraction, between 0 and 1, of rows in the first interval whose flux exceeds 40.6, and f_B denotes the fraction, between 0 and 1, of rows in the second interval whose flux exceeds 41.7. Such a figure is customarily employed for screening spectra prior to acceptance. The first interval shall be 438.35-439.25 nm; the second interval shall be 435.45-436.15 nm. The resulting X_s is 89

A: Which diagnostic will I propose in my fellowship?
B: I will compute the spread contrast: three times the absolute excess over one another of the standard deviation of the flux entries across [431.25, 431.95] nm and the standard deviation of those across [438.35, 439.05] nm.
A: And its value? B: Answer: 0.9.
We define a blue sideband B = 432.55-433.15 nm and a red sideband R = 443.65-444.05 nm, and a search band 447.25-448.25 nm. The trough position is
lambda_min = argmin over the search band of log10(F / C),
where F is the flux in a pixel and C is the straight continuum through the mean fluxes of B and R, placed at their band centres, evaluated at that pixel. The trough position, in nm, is 447.7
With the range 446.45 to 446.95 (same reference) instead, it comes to 446.7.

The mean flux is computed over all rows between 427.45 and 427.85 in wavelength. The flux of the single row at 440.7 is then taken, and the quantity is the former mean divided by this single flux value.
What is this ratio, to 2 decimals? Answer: 1.24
